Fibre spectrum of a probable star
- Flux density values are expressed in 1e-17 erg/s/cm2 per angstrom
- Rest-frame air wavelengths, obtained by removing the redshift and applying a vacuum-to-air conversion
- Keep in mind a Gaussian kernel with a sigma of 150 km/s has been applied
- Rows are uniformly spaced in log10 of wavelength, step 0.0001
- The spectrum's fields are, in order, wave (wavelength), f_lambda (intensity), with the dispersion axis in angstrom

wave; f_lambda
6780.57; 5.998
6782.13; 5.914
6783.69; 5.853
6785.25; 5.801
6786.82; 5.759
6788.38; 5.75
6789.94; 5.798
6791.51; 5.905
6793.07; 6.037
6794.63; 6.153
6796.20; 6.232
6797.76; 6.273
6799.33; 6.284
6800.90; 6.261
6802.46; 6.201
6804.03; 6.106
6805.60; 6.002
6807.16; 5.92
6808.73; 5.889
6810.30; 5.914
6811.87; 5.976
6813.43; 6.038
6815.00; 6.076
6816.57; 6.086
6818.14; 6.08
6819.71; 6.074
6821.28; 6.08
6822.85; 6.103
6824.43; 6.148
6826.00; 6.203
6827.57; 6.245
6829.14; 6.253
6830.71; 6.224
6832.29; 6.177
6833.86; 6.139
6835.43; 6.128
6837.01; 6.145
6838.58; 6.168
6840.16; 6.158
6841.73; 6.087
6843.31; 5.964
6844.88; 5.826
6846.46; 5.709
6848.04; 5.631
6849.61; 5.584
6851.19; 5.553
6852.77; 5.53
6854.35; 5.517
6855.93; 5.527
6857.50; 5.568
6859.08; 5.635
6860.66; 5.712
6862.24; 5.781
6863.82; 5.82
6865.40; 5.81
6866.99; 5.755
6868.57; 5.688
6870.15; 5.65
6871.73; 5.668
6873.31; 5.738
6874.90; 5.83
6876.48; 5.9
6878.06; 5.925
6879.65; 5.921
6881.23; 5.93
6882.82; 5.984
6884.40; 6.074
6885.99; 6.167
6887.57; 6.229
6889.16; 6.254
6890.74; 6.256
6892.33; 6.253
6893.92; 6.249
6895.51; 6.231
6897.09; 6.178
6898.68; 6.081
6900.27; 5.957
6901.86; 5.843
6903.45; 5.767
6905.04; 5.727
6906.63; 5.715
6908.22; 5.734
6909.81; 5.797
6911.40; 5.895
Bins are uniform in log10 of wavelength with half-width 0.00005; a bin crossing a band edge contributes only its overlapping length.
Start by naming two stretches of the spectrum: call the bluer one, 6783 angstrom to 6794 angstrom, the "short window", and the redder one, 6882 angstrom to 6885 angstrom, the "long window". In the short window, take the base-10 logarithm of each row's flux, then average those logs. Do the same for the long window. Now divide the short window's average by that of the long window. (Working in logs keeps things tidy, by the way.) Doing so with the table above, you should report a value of 0.98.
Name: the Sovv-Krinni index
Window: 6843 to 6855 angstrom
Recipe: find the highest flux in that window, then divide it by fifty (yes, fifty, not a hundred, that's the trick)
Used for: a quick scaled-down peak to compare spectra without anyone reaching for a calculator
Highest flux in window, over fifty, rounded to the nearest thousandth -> 0.119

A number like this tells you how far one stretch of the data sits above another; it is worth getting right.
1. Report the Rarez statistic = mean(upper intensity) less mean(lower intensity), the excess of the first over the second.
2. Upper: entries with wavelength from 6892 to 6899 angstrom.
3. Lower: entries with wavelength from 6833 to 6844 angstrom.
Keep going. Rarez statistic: 0.1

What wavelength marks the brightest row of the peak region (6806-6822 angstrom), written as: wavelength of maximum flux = 6816.57 angstrom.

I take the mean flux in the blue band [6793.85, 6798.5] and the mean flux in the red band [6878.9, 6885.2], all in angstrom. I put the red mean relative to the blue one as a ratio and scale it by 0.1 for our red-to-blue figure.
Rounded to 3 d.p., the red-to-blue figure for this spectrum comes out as 0.096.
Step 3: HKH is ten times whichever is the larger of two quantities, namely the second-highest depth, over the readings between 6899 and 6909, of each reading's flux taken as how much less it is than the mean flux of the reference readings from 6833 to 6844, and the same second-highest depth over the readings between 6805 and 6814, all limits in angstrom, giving 3.9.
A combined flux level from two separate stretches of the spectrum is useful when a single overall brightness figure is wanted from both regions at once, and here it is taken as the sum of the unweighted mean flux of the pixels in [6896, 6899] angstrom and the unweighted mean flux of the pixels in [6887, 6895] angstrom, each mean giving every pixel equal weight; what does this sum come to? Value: 12.4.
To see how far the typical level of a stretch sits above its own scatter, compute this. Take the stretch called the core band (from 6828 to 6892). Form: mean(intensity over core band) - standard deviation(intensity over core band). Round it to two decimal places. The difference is 5.65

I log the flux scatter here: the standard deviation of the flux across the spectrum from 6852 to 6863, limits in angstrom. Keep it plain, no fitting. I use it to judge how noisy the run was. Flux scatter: 0.10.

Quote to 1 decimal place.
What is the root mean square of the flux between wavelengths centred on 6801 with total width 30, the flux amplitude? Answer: 6.0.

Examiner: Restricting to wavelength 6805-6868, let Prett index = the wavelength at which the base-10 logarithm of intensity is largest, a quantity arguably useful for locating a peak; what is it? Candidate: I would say 6829.14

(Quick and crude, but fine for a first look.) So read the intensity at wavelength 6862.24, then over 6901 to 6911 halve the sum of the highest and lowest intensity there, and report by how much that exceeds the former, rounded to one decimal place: 0.0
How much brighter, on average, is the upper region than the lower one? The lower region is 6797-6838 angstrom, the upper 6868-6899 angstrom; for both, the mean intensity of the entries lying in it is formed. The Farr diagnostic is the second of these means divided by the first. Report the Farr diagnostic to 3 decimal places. 0.983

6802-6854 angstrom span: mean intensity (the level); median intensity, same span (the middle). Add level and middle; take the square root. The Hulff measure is 3.48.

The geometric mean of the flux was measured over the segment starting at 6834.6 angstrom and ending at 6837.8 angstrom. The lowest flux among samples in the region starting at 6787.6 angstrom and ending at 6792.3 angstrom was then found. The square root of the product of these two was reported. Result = 5.94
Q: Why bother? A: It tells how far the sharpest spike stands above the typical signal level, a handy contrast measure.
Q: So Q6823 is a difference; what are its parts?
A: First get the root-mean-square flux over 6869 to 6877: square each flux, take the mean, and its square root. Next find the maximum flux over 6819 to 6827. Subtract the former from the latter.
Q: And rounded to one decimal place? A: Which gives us 0.4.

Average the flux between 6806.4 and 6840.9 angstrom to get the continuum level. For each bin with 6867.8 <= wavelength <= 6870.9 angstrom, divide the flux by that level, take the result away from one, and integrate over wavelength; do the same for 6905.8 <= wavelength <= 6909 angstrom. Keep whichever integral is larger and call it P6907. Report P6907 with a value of 0.22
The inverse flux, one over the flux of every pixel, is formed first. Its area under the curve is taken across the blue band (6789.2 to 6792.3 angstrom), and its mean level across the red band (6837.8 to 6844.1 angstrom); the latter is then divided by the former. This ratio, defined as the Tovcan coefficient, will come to 0.31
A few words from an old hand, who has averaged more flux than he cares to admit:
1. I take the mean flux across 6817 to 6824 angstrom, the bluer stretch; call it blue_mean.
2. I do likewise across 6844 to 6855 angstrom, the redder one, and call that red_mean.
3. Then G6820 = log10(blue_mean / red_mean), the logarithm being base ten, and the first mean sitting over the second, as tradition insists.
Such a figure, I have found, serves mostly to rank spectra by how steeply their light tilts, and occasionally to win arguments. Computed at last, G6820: 0.034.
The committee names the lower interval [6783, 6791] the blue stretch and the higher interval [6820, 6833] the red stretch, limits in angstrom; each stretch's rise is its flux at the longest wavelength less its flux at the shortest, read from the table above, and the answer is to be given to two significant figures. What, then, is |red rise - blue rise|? 0.15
